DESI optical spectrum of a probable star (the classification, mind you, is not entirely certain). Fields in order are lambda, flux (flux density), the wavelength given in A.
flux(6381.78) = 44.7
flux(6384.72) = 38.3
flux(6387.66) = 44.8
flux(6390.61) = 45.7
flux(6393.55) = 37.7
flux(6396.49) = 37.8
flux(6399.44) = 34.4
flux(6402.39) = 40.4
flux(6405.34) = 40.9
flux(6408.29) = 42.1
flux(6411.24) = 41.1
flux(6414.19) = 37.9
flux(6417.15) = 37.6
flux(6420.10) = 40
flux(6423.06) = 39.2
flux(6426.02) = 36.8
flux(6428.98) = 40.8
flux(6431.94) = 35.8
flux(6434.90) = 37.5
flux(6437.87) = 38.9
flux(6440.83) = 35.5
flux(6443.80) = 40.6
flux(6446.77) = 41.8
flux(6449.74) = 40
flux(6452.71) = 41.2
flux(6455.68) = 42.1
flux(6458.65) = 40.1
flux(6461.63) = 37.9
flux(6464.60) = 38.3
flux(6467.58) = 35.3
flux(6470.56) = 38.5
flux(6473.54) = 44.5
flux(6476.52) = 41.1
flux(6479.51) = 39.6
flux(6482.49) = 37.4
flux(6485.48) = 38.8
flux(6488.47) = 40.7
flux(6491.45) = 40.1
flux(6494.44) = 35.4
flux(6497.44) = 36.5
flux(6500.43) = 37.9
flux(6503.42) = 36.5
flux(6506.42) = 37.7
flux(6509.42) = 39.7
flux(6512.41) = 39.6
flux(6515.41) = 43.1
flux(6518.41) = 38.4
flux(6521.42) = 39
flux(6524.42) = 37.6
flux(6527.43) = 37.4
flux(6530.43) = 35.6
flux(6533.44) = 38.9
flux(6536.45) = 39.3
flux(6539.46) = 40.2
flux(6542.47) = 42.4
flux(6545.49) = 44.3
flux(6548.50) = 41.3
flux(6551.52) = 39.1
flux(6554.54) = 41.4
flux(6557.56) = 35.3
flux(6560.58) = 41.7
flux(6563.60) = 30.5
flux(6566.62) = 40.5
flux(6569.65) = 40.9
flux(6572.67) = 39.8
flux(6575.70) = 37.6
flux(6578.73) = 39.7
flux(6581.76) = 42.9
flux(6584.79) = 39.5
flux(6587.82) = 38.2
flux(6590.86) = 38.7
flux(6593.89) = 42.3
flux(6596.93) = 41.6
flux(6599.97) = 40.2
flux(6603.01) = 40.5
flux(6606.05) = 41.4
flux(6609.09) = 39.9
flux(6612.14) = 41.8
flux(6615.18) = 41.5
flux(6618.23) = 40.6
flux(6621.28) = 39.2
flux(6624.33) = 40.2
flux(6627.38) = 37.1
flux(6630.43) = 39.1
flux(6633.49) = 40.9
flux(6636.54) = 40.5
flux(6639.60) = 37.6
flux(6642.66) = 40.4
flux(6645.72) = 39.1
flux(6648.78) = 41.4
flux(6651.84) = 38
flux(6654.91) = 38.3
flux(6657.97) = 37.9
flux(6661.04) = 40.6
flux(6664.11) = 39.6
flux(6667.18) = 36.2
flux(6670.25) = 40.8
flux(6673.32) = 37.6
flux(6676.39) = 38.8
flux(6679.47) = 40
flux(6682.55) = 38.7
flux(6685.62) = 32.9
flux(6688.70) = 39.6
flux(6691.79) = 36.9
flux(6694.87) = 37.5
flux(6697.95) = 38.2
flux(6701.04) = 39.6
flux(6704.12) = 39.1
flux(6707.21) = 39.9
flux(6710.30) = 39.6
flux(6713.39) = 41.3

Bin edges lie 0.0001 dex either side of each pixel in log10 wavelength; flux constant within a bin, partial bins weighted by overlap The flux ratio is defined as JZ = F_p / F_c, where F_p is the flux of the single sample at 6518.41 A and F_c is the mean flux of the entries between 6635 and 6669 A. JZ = 0.98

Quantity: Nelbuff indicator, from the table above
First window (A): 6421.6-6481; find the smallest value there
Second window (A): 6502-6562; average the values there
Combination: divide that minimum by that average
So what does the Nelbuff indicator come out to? 0.895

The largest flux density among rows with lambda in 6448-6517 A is 44.5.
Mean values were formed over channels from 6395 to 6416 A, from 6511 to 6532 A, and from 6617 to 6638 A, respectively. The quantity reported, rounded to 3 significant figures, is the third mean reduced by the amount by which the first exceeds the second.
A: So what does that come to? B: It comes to 39.1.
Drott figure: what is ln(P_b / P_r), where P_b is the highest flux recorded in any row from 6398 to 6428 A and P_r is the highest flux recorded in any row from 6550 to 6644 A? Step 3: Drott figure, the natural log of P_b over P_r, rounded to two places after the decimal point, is -0.02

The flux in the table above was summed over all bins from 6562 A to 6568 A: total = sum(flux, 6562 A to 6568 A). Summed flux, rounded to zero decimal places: 71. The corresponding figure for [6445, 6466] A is 281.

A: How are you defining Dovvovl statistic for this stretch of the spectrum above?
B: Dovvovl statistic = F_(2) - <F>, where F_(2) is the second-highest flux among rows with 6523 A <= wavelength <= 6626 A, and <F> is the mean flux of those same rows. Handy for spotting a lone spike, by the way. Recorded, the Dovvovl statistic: 3.1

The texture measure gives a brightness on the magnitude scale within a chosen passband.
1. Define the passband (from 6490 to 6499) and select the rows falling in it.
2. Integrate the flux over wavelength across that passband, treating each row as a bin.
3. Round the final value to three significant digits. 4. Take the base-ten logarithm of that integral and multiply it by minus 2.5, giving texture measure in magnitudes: -6.31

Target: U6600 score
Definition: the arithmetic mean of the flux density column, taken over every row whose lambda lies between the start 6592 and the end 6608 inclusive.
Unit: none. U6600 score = 41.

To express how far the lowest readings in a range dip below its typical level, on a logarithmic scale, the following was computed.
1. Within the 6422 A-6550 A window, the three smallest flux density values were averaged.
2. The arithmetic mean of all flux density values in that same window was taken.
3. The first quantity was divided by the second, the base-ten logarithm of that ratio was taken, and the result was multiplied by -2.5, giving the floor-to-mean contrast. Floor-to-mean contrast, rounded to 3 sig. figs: 0.109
